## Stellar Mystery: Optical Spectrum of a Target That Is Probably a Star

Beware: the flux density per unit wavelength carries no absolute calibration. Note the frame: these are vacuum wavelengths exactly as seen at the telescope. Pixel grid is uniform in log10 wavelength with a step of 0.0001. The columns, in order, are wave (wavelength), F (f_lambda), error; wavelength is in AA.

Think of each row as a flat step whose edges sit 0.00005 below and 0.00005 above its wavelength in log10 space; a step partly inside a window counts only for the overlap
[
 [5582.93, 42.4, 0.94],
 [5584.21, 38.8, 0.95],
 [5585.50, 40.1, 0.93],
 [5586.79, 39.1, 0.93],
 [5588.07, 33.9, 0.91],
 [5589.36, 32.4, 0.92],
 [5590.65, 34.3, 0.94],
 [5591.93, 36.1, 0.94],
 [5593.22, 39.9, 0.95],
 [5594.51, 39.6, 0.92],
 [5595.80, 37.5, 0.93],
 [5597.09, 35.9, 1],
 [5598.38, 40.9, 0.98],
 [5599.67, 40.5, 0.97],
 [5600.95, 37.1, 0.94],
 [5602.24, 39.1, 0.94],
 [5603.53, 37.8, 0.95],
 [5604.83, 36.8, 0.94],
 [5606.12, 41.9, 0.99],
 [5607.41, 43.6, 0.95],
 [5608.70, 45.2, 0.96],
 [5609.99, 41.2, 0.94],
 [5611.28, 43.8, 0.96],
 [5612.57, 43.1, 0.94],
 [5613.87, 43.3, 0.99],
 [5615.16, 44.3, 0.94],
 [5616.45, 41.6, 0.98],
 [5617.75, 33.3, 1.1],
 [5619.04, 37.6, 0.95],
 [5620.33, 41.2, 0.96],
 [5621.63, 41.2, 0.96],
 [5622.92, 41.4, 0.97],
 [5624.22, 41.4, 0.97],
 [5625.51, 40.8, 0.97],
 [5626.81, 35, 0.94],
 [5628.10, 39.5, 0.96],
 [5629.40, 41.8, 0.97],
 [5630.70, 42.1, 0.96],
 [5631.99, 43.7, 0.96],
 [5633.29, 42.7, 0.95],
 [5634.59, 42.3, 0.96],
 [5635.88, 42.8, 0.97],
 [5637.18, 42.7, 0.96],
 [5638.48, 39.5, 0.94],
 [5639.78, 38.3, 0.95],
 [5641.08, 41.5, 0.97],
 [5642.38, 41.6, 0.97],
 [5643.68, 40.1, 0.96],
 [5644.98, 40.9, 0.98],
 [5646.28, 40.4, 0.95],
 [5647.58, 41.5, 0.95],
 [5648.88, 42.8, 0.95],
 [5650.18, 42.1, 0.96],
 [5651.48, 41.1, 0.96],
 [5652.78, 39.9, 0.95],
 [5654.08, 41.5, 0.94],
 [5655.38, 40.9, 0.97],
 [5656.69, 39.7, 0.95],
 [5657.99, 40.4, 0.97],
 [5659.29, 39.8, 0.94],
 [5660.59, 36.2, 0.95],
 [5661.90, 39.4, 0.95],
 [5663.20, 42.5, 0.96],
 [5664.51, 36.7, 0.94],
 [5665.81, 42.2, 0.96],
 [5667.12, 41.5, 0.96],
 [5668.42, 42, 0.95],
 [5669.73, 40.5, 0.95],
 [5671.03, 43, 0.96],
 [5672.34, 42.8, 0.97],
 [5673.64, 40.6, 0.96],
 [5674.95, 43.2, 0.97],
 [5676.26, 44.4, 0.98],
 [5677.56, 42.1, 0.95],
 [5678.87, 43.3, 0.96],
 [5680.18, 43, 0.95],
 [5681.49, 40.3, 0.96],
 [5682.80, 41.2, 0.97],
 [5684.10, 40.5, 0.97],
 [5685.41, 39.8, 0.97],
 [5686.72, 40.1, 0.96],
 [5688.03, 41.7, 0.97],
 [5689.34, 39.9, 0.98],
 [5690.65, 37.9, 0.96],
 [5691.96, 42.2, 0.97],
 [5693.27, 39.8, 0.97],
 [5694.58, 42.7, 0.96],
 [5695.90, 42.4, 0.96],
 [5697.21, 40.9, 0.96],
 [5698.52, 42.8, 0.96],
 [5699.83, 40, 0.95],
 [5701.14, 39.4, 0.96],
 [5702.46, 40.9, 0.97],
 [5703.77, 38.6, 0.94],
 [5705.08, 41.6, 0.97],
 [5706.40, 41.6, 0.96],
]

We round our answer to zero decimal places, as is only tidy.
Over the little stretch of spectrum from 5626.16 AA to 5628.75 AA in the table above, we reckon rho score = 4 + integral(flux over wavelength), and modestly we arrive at 101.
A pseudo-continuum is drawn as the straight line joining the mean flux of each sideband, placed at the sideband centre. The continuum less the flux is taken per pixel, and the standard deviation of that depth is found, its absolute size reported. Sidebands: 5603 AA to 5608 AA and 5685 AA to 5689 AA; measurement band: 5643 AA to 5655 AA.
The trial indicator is 0.9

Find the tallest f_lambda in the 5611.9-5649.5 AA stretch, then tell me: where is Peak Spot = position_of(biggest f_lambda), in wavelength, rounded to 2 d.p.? 5615.16 AA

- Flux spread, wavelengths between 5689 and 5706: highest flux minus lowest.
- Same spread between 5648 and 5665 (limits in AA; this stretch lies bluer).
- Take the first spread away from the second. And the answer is 2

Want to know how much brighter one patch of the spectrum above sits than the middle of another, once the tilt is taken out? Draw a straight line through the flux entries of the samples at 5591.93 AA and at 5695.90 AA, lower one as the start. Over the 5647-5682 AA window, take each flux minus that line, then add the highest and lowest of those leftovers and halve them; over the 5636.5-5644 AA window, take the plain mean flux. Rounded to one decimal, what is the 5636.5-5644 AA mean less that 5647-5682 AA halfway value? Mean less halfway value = 41.0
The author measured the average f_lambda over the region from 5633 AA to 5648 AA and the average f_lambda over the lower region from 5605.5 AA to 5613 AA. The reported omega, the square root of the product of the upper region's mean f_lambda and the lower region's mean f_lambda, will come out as 42.2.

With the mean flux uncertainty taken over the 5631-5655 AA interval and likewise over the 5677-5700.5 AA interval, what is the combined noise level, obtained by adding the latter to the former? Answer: 1.92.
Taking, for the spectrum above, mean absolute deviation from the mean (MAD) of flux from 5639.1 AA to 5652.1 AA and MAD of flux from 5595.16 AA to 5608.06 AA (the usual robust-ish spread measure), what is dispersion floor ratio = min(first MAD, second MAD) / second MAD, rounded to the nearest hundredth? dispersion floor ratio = 0.42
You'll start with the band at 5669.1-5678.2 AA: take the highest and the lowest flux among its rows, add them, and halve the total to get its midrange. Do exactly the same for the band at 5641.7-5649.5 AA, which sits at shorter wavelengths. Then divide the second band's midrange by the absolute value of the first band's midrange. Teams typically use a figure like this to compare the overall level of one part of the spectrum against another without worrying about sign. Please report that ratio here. 0.98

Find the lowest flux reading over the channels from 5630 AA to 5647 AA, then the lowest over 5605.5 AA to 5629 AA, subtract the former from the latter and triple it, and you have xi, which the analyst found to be -15.0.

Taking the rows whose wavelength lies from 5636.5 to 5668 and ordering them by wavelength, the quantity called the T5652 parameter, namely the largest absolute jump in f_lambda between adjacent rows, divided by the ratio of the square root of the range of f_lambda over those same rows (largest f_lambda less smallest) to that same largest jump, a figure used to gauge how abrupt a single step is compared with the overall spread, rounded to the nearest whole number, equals 13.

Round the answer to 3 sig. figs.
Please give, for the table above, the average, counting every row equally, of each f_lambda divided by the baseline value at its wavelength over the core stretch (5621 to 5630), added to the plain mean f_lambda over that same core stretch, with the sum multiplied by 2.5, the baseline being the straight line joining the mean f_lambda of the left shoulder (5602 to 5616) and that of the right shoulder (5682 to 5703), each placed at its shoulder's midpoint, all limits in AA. 103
